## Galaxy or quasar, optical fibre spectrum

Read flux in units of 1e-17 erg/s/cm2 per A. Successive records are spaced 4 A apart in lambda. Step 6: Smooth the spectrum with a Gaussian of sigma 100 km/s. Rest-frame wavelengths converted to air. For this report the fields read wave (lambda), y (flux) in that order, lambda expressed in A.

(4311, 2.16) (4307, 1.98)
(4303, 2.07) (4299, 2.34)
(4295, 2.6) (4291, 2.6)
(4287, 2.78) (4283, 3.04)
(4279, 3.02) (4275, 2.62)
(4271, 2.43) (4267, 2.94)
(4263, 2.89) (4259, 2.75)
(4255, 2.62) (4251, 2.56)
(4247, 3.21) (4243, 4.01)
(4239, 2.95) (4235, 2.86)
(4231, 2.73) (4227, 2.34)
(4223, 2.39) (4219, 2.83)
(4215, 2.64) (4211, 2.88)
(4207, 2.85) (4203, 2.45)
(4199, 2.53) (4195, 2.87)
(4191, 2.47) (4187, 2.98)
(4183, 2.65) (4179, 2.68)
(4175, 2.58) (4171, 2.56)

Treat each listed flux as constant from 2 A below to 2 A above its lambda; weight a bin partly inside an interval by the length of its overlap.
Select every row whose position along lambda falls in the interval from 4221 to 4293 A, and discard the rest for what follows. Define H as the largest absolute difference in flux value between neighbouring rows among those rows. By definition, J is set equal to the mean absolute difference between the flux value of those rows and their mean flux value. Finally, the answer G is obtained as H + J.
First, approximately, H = 1.1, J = 0.26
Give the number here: 1.3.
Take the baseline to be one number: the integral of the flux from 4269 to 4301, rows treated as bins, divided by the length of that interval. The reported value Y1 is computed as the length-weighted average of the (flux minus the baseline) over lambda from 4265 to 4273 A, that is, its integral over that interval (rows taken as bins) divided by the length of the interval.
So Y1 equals 0.01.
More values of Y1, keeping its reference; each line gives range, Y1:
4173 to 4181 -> -0.05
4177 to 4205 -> -0.02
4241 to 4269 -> 0.32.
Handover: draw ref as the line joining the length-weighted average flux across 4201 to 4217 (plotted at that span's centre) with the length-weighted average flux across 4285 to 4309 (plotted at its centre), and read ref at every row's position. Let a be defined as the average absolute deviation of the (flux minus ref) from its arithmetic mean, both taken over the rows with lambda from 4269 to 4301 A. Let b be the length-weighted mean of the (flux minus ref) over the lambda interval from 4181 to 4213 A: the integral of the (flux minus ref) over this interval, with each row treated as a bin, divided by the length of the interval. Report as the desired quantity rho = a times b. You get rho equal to -0.007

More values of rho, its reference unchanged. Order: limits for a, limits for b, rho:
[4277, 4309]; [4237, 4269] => 0.129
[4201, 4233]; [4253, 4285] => 0.054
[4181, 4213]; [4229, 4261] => 0.075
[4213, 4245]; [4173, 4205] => -0.043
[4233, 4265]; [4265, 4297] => 0.093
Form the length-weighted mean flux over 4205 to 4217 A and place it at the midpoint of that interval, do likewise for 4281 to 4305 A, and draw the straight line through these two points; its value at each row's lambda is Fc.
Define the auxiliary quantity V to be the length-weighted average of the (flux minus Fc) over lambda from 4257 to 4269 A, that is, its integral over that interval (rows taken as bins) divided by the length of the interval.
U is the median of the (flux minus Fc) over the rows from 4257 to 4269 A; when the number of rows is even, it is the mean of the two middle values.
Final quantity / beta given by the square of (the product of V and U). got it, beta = 0.0025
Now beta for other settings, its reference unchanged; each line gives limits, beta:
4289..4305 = 0.0002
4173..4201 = 0.0014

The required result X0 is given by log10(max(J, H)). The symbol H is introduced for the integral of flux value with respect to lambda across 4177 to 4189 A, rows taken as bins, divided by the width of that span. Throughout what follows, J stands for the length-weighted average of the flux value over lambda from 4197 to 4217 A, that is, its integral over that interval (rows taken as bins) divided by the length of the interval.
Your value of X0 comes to 0.442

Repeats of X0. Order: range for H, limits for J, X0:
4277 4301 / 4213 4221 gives 0.437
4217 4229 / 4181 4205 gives 0.425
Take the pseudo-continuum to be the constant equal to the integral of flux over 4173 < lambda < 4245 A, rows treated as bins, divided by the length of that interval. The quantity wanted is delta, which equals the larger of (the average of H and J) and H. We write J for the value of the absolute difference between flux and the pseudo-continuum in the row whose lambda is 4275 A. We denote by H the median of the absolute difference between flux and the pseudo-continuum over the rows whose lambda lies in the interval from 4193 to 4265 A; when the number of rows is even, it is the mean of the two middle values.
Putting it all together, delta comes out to 0.14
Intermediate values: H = 0.135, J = 0.1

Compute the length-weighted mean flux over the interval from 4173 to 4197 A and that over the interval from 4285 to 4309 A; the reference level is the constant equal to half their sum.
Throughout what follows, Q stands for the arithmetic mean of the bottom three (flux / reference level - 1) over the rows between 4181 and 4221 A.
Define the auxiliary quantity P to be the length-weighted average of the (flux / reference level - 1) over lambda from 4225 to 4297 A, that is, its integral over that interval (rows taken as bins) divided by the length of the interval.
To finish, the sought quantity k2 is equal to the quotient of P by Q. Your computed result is -4.2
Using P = 0.110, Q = -0.026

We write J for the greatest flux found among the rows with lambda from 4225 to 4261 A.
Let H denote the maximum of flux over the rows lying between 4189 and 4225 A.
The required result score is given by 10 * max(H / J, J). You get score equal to 40.1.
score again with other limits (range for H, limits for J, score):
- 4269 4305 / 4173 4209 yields 29.8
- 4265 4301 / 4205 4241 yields 29.5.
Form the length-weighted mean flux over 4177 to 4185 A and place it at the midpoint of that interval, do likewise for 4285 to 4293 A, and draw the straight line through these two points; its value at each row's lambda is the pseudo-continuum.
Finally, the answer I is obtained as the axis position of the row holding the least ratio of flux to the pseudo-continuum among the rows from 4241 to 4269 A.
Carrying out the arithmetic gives 4251 A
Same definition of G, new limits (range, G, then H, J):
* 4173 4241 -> 0.7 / 0.5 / 0.17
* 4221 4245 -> 1.5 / 1.1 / 0.40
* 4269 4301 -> 0.6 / 0.4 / 0.20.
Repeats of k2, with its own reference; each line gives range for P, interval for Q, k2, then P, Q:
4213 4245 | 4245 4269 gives 3.1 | 0.115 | 0.037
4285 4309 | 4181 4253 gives 1.0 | -0.061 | -0.061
